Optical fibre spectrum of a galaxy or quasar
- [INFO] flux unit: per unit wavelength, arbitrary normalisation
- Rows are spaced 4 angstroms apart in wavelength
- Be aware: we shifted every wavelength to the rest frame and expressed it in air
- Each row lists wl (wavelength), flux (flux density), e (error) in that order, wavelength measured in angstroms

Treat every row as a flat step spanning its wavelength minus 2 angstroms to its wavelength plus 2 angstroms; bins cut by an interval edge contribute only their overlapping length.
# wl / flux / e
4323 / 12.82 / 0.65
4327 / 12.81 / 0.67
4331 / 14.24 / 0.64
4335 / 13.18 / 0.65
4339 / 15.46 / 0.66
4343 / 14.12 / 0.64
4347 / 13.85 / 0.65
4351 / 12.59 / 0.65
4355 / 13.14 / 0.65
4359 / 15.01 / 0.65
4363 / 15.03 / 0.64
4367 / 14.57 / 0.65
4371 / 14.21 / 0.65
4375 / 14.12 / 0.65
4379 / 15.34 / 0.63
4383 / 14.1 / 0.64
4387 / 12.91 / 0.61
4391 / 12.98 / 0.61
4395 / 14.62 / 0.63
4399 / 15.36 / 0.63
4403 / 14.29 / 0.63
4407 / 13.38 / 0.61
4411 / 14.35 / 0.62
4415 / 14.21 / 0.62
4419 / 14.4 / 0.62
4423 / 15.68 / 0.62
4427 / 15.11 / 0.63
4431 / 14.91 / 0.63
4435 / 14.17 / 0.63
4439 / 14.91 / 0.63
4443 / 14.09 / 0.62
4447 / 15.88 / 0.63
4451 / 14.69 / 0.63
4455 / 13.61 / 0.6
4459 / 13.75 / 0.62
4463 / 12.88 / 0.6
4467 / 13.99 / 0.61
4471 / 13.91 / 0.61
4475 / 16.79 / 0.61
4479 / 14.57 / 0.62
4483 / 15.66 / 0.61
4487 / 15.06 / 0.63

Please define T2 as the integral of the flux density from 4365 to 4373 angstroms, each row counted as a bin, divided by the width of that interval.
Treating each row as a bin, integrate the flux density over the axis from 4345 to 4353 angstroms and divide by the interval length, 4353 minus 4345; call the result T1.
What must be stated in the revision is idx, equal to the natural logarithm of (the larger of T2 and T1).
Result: 2.667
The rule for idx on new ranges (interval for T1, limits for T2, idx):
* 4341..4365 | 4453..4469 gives 2.636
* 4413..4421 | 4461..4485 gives 2.683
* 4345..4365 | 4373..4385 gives 2.676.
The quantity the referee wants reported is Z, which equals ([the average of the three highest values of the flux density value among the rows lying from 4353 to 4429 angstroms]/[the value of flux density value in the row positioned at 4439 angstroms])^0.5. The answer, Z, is 1.02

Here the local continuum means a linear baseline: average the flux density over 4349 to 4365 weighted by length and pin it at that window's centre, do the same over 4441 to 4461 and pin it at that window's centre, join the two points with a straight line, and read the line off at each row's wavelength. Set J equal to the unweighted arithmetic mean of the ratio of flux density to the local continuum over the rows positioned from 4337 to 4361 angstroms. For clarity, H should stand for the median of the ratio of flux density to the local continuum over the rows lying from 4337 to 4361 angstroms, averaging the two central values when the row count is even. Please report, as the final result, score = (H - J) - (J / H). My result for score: -1.003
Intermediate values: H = 1.01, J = 1.01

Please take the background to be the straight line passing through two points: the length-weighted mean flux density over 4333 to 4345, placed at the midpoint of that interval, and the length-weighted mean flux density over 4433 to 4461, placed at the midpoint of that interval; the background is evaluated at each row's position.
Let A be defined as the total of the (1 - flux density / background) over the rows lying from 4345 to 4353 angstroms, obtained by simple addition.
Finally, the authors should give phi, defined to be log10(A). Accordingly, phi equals -0.83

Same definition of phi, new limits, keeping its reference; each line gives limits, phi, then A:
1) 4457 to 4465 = -0.80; 0.16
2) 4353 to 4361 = -1.53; 0.03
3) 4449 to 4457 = -1.38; 0.04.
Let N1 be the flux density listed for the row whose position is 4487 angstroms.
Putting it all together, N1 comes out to 15.06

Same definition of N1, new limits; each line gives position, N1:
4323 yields 12.82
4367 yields 14.57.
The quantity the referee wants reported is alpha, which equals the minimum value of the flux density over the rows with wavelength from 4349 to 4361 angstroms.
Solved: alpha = 12.59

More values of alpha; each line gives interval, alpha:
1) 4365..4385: 14.1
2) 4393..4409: 13.38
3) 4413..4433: 14.21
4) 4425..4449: 14.09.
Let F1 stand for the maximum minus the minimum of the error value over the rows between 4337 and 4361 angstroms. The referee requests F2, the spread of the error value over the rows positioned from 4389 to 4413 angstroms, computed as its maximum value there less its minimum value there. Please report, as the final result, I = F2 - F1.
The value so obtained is 0.000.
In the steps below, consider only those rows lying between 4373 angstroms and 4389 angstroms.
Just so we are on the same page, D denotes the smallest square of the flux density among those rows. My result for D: 167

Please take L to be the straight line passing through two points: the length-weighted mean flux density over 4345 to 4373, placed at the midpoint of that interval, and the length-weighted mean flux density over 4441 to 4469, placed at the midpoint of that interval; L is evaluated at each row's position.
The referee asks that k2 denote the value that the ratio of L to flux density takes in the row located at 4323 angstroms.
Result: 1.094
